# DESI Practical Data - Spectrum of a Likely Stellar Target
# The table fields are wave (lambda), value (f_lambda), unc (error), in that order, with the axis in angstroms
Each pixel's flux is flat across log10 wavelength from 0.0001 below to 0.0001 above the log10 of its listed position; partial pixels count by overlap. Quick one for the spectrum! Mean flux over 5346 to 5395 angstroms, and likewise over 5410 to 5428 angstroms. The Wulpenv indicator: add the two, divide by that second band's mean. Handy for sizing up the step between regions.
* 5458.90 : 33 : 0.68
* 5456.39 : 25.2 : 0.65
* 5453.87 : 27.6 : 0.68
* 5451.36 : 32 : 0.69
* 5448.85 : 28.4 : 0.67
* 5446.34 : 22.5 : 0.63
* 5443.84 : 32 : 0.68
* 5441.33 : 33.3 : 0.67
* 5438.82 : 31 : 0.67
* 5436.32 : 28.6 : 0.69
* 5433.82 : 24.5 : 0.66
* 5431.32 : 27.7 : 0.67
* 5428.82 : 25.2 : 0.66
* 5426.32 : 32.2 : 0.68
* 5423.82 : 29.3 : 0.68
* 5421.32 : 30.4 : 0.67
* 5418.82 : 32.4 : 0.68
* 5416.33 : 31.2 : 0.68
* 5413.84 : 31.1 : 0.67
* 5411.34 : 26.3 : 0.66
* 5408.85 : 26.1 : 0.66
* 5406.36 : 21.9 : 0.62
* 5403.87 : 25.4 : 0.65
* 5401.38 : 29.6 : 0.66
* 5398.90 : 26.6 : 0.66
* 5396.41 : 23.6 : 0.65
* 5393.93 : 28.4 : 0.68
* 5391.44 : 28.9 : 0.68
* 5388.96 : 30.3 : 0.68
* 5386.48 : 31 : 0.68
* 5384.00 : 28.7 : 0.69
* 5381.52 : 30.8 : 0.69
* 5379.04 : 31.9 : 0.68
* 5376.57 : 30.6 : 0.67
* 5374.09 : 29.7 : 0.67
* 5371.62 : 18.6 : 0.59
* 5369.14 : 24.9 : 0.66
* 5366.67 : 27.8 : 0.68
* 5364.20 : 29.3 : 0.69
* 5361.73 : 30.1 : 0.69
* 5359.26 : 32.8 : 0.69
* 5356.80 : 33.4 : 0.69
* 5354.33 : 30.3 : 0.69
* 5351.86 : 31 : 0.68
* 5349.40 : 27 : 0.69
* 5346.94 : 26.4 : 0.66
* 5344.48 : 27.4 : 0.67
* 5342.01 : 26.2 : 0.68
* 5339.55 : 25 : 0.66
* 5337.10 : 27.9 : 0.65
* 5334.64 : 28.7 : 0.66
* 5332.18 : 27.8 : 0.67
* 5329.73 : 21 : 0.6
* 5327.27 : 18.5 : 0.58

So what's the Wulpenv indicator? 1.96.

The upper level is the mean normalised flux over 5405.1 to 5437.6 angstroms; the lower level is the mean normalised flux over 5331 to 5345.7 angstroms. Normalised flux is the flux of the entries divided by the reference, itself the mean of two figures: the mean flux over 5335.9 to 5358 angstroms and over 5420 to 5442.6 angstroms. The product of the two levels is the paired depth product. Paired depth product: 0.930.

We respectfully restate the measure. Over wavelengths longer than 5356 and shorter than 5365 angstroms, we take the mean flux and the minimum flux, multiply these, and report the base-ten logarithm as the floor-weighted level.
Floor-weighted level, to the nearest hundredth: 2.96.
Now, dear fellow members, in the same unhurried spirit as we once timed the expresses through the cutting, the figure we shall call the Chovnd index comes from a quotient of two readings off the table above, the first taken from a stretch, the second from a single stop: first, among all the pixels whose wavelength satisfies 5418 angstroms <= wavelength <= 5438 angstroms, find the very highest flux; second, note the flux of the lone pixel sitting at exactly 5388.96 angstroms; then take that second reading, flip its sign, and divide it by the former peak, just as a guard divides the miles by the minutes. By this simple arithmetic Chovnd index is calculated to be -0.94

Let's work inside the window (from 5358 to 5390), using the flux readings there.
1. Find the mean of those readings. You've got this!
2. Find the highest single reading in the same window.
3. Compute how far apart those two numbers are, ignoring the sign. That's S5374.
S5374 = 3.84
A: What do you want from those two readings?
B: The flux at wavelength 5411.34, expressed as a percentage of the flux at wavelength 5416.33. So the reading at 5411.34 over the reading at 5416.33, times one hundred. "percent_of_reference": 84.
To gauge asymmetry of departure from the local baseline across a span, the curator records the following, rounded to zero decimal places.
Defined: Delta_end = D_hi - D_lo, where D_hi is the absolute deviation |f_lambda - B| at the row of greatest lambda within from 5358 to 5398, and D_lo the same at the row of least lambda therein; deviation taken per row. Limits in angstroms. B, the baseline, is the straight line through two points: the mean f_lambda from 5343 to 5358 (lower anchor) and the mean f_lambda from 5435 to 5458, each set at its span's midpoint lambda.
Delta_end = 2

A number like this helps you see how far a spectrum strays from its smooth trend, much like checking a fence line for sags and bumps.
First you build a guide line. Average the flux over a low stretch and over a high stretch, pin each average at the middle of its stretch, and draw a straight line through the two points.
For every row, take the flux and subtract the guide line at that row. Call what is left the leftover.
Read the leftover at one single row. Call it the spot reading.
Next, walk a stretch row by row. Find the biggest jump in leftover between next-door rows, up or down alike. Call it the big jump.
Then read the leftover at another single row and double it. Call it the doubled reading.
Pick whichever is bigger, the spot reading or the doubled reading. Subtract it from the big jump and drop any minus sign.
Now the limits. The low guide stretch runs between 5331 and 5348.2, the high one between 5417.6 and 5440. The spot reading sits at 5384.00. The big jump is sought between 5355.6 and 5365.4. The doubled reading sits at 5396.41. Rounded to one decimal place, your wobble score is 2.1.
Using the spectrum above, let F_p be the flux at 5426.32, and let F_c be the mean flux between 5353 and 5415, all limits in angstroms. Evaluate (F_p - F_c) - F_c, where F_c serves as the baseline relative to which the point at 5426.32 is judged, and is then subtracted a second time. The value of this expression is -24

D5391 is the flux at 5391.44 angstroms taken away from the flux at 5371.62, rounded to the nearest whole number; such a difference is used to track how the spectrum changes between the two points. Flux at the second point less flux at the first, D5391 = -10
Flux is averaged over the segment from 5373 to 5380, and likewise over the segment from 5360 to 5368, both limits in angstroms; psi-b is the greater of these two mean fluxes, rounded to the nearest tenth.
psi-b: 30.7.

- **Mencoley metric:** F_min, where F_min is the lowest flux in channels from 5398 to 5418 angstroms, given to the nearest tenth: 21.9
